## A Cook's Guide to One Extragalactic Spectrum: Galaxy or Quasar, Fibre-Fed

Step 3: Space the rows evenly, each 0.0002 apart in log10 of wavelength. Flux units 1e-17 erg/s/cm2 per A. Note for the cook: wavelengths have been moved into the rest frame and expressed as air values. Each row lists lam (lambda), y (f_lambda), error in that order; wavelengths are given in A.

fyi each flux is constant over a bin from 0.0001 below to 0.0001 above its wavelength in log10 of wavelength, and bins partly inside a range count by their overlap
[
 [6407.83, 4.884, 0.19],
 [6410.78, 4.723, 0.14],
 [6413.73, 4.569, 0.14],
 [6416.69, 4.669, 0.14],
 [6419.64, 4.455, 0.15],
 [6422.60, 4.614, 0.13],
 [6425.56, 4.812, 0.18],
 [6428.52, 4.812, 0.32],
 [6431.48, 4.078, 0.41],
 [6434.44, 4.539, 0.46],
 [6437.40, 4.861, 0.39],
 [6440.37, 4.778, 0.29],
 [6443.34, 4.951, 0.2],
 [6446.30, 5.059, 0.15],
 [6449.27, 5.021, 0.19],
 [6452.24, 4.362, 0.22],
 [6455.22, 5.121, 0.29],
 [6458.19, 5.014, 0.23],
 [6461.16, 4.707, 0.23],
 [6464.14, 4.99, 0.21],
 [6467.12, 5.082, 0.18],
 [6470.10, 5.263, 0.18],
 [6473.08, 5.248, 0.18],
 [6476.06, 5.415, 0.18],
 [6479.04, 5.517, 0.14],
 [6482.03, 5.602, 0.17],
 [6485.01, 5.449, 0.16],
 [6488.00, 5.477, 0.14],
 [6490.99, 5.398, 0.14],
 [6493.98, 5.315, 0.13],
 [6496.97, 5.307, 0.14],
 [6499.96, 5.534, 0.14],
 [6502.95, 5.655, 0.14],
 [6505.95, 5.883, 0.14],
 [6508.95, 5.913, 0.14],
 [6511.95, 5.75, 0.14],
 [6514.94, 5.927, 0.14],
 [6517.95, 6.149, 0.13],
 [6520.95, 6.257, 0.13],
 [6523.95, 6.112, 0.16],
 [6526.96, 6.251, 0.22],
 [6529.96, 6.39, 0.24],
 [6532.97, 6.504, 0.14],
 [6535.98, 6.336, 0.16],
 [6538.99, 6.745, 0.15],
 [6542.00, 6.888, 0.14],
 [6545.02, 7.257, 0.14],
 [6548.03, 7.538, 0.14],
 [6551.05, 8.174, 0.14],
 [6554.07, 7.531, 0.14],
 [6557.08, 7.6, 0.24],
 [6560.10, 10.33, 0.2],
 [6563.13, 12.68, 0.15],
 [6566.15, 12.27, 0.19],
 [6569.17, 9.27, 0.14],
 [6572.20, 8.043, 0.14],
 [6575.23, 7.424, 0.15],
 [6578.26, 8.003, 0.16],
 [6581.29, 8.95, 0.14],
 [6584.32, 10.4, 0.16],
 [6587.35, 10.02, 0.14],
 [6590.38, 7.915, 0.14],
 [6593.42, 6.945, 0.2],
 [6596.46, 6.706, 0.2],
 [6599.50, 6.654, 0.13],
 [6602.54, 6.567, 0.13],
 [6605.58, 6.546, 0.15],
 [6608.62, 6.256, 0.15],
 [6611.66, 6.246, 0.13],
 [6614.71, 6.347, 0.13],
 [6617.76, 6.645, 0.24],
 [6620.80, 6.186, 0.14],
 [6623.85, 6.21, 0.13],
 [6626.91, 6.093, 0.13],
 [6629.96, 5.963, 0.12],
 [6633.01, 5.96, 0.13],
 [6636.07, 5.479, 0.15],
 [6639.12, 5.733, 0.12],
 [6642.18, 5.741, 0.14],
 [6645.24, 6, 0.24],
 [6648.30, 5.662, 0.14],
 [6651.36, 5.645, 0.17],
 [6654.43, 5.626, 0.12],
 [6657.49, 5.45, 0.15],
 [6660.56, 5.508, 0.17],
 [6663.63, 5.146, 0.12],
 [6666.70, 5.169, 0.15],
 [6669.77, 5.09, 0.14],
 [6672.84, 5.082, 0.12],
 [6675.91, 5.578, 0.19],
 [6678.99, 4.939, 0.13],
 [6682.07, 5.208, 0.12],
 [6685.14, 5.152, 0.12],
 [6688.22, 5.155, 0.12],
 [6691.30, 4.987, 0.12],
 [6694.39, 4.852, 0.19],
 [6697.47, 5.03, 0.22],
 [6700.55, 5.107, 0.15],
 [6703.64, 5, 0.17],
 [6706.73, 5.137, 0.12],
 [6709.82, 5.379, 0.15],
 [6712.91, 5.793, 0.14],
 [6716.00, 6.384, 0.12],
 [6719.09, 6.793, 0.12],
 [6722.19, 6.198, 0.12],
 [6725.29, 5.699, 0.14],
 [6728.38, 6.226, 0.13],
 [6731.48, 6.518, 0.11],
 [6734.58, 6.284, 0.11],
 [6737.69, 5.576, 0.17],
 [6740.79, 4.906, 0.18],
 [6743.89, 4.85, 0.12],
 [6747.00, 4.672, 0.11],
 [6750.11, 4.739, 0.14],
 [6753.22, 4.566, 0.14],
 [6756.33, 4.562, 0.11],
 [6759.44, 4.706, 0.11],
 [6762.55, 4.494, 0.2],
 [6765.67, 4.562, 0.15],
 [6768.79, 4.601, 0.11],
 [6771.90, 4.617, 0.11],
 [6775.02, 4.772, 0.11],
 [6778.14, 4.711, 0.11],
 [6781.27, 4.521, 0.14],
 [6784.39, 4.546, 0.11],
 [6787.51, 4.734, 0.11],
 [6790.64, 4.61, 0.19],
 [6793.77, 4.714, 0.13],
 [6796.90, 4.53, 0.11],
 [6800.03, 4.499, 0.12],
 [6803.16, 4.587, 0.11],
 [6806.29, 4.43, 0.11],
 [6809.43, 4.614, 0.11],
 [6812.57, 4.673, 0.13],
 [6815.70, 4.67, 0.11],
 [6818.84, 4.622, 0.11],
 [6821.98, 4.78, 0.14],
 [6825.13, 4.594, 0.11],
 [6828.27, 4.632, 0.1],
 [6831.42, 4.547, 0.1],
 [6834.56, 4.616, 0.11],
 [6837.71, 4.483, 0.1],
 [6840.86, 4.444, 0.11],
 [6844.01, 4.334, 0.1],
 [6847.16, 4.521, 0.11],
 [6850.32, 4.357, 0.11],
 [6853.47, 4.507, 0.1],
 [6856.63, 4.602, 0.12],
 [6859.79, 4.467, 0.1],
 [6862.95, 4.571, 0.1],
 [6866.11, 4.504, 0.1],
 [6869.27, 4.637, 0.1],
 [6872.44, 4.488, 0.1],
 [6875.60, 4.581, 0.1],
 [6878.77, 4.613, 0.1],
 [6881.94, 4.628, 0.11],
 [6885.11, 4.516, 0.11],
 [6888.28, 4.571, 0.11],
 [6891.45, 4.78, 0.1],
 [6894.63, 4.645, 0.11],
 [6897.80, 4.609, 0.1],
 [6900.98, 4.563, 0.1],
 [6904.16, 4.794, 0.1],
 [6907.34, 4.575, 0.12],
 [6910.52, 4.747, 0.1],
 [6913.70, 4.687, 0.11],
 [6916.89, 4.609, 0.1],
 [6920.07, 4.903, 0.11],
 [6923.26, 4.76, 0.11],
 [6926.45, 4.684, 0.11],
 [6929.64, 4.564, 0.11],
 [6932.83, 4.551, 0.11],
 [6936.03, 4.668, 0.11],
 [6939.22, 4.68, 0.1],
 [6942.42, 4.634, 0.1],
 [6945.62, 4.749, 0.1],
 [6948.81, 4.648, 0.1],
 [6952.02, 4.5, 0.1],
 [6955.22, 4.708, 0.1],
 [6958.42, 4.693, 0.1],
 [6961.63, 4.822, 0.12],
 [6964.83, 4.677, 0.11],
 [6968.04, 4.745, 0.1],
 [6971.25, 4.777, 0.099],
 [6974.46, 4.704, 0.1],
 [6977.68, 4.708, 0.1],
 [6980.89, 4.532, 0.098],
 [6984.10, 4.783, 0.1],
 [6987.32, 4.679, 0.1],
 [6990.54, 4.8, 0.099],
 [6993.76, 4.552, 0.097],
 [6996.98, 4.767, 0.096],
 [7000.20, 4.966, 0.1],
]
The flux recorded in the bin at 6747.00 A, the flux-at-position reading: 4.672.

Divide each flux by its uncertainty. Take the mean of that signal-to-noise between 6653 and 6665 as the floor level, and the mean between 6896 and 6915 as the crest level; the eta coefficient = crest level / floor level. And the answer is 1.13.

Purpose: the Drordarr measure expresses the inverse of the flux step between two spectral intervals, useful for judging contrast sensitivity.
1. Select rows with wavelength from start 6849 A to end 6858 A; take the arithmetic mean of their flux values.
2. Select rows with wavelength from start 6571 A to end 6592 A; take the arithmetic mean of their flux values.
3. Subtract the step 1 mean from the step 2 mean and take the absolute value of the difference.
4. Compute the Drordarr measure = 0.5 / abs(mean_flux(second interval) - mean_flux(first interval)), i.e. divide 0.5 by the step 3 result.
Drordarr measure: 0.1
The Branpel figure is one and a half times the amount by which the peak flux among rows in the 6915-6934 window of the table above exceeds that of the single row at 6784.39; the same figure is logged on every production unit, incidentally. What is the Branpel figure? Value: 0.5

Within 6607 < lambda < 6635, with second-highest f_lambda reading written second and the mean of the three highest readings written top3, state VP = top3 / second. 1.01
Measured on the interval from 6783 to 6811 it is 0.99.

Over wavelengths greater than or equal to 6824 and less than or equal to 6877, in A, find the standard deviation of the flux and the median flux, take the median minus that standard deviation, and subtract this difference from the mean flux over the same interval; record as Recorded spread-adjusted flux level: 0.09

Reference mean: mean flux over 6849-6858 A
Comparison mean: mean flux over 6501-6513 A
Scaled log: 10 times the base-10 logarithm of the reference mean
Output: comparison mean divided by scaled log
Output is 0.89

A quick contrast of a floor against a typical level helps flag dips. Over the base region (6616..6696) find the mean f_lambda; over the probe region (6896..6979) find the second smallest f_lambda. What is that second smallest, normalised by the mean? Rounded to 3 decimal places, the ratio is 0.820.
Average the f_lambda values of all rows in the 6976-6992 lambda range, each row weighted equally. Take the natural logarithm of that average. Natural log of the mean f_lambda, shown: 1.55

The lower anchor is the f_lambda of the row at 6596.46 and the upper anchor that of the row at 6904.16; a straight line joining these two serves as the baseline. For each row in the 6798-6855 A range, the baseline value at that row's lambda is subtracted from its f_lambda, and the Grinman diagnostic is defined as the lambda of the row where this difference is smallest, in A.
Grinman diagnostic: 6806.29 A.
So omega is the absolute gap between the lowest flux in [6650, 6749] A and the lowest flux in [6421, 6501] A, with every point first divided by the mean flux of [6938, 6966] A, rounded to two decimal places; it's 0.13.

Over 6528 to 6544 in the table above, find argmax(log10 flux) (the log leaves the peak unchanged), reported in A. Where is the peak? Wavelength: 6542.00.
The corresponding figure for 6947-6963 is 6961.63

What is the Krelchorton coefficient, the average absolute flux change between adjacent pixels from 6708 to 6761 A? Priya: 0.348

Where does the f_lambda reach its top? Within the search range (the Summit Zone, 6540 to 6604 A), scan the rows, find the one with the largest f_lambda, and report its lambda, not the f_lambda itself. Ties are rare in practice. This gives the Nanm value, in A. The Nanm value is 6563.13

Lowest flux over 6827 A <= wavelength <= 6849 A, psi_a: 4.334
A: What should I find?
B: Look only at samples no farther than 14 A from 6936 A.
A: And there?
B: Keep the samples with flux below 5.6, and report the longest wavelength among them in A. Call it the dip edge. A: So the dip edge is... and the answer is 6948.81 A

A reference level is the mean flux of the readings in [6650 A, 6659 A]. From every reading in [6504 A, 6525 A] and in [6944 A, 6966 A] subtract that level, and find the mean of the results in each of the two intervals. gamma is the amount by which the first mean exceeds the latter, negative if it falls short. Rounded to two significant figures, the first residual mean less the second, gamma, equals 1.3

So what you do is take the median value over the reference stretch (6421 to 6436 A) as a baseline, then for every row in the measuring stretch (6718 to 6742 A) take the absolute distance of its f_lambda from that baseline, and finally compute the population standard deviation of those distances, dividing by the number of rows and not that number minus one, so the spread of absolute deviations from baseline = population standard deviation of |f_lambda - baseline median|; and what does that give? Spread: 0.56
